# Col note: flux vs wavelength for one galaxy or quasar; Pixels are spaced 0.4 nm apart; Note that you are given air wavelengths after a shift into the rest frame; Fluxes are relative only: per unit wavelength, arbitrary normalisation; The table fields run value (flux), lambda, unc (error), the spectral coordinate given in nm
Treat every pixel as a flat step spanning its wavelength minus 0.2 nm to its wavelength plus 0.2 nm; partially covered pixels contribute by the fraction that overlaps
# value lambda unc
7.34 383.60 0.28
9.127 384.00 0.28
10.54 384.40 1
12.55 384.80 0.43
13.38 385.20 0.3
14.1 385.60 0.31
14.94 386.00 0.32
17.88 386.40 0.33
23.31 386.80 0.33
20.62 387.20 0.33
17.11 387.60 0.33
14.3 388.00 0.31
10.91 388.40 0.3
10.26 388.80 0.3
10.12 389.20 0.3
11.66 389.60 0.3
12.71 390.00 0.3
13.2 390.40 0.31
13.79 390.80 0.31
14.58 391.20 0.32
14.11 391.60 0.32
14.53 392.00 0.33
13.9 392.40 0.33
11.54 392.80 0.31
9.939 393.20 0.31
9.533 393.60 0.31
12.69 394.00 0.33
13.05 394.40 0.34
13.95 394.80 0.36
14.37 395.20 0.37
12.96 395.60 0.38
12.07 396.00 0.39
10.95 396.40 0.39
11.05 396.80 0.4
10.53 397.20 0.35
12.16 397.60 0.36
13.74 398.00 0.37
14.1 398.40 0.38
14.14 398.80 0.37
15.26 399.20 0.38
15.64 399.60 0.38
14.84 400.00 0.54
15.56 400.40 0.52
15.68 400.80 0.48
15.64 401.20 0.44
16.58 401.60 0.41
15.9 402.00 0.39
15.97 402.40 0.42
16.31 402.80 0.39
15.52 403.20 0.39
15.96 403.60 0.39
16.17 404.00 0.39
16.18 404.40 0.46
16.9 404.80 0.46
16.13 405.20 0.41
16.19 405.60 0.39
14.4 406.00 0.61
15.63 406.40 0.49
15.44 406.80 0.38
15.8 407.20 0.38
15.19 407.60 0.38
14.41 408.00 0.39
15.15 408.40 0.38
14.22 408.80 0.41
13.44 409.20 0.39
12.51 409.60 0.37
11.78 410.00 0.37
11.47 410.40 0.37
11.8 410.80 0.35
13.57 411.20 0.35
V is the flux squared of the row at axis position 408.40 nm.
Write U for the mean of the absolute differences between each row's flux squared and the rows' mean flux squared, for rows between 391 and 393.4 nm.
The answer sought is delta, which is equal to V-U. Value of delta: 190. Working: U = 39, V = 230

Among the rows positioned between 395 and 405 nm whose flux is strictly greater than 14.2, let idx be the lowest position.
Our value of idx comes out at 395.20 nm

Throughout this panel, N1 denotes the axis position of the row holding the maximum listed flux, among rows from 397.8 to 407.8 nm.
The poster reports 404.80 nm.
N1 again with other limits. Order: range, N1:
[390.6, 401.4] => 400.80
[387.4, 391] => 387.60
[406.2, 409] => 407.20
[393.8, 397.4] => 395.20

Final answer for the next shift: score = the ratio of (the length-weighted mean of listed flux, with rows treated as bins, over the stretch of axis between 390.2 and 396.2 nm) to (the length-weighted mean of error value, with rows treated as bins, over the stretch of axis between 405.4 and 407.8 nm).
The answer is 29.5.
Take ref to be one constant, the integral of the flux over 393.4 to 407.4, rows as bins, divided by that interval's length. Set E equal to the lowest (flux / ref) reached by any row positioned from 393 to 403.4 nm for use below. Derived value 0.66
